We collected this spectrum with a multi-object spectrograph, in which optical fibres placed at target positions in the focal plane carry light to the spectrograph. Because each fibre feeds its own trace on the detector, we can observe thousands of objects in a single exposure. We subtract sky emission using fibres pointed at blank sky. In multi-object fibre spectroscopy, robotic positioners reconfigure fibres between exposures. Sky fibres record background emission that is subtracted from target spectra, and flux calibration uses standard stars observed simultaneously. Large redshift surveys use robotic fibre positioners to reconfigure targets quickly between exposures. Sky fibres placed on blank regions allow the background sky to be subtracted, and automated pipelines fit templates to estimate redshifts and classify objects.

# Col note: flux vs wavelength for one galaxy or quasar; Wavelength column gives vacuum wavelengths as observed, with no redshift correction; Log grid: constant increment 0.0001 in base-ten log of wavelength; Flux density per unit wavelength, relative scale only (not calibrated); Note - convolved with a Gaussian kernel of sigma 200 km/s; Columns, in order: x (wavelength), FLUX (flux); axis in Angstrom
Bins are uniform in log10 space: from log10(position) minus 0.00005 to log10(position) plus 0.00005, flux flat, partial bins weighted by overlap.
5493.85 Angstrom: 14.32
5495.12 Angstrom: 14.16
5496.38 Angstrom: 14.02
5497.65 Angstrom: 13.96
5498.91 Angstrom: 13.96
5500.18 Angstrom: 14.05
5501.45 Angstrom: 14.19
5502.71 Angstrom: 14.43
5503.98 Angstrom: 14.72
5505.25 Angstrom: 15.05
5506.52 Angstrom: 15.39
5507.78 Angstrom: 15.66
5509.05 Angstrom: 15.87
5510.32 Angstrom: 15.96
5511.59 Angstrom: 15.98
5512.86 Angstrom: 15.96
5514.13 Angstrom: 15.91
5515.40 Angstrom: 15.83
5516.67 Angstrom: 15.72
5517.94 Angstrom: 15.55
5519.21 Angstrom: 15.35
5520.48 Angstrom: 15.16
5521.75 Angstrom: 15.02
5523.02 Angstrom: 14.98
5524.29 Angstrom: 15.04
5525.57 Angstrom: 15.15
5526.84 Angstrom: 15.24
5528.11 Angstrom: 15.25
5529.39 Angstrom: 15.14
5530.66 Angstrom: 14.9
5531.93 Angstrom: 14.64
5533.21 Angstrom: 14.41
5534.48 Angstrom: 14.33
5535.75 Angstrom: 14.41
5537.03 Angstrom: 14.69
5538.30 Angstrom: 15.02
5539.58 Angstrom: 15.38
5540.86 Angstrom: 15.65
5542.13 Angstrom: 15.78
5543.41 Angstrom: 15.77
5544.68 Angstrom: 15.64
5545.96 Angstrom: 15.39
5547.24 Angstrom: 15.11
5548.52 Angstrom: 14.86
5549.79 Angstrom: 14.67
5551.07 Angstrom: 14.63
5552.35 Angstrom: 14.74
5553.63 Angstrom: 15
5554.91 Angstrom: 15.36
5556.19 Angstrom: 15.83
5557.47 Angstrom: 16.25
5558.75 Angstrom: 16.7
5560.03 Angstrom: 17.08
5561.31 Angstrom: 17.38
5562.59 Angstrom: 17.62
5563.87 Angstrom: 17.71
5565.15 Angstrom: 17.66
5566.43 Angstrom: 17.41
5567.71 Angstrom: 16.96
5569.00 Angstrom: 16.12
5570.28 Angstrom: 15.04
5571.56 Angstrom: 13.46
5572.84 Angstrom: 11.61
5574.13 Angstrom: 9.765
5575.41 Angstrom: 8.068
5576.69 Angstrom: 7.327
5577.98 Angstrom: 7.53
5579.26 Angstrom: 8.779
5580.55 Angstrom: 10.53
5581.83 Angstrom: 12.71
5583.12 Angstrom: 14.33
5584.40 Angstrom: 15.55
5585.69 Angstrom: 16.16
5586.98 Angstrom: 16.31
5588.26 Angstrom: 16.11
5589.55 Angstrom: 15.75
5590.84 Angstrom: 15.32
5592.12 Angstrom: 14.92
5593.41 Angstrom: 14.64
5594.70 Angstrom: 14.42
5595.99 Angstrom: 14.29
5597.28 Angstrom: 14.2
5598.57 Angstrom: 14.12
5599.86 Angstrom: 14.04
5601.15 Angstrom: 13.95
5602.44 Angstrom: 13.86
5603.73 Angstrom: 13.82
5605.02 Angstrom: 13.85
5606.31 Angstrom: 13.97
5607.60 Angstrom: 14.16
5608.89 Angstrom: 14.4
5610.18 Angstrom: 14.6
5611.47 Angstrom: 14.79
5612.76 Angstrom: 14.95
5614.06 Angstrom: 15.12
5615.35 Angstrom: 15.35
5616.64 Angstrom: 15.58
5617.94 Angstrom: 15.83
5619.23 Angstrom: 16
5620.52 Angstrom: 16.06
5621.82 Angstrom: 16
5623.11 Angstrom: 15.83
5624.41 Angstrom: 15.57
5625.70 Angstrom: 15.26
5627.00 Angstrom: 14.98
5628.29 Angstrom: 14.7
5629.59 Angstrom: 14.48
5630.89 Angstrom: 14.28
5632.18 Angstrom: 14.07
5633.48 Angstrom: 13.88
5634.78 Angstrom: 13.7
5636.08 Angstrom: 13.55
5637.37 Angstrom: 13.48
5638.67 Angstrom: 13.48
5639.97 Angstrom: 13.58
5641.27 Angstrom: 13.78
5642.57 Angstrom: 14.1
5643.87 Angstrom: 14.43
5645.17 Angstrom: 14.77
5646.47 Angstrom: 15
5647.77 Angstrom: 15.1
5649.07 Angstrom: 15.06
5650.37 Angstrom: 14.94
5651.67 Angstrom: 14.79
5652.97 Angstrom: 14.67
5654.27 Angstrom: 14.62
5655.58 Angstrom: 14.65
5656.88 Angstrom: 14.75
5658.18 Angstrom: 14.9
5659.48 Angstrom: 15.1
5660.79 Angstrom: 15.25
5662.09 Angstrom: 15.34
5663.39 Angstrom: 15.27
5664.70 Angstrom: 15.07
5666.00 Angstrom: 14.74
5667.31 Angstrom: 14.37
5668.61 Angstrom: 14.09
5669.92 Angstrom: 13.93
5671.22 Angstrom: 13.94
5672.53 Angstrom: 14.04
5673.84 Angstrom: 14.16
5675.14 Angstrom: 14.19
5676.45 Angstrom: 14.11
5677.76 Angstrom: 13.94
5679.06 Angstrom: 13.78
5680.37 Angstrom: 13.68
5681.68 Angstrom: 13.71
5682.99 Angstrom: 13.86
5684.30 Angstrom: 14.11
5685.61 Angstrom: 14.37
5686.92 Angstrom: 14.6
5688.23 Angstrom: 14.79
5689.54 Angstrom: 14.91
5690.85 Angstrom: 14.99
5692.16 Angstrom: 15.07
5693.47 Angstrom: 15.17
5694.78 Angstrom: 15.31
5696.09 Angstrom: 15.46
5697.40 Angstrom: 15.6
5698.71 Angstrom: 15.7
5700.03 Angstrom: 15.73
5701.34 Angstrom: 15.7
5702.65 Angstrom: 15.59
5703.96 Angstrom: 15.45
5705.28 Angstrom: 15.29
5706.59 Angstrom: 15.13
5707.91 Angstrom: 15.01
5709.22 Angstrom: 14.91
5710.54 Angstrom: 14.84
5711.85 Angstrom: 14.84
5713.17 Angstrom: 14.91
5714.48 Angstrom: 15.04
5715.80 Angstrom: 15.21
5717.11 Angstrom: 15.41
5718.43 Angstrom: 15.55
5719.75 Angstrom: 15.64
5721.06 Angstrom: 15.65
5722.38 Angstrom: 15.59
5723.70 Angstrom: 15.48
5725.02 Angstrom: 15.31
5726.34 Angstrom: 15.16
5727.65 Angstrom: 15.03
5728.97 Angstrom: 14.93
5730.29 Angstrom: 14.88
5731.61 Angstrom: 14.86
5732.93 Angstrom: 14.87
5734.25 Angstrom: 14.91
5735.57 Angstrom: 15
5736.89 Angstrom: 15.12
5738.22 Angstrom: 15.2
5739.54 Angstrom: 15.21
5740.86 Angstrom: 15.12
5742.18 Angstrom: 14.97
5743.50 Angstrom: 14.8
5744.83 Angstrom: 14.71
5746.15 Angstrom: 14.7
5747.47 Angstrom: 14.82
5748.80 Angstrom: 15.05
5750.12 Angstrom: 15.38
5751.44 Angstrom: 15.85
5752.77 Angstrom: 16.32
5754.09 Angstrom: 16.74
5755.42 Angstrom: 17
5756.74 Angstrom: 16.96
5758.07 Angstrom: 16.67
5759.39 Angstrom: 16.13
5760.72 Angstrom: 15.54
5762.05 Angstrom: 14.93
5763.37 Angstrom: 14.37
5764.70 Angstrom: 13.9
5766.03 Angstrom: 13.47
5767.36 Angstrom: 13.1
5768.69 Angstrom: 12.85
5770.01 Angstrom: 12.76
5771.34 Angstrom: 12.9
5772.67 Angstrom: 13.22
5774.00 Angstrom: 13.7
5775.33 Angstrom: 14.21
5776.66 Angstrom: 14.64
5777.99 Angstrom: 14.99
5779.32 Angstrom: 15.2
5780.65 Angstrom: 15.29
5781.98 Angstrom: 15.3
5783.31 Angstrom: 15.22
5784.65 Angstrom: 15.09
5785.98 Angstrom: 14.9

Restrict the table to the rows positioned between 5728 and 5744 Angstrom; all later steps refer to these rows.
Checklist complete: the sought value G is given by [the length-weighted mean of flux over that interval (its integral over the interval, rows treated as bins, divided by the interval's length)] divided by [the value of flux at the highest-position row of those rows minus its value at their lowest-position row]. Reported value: -115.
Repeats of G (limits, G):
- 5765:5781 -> 8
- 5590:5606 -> -10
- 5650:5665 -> 115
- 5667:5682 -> -21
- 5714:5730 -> -139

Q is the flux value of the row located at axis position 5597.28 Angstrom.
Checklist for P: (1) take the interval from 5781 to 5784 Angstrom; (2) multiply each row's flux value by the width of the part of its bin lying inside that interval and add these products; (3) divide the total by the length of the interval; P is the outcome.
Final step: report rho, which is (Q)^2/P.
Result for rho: 13.2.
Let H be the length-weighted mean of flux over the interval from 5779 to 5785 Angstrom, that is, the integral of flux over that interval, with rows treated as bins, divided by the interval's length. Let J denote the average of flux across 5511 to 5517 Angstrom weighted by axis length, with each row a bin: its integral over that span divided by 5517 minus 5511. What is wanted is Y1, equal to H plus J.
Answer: 31.1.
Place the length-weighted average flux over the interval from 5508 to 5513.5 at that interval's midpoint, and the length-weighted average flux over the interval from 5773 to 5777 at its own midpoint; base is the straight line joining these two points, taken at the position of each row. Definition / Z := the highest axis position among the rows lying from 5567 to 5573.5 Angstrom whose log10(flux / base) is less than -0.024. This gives 5572.84 Angstrom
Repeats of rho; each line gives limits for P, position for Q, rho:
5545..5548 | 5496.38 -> 12.9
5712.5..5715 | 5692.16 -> 15.2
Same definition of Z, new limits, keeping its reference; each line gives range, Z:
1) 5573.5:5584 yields 5583.12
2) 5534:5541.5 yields 5537.03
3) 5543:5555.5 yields 5552.35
